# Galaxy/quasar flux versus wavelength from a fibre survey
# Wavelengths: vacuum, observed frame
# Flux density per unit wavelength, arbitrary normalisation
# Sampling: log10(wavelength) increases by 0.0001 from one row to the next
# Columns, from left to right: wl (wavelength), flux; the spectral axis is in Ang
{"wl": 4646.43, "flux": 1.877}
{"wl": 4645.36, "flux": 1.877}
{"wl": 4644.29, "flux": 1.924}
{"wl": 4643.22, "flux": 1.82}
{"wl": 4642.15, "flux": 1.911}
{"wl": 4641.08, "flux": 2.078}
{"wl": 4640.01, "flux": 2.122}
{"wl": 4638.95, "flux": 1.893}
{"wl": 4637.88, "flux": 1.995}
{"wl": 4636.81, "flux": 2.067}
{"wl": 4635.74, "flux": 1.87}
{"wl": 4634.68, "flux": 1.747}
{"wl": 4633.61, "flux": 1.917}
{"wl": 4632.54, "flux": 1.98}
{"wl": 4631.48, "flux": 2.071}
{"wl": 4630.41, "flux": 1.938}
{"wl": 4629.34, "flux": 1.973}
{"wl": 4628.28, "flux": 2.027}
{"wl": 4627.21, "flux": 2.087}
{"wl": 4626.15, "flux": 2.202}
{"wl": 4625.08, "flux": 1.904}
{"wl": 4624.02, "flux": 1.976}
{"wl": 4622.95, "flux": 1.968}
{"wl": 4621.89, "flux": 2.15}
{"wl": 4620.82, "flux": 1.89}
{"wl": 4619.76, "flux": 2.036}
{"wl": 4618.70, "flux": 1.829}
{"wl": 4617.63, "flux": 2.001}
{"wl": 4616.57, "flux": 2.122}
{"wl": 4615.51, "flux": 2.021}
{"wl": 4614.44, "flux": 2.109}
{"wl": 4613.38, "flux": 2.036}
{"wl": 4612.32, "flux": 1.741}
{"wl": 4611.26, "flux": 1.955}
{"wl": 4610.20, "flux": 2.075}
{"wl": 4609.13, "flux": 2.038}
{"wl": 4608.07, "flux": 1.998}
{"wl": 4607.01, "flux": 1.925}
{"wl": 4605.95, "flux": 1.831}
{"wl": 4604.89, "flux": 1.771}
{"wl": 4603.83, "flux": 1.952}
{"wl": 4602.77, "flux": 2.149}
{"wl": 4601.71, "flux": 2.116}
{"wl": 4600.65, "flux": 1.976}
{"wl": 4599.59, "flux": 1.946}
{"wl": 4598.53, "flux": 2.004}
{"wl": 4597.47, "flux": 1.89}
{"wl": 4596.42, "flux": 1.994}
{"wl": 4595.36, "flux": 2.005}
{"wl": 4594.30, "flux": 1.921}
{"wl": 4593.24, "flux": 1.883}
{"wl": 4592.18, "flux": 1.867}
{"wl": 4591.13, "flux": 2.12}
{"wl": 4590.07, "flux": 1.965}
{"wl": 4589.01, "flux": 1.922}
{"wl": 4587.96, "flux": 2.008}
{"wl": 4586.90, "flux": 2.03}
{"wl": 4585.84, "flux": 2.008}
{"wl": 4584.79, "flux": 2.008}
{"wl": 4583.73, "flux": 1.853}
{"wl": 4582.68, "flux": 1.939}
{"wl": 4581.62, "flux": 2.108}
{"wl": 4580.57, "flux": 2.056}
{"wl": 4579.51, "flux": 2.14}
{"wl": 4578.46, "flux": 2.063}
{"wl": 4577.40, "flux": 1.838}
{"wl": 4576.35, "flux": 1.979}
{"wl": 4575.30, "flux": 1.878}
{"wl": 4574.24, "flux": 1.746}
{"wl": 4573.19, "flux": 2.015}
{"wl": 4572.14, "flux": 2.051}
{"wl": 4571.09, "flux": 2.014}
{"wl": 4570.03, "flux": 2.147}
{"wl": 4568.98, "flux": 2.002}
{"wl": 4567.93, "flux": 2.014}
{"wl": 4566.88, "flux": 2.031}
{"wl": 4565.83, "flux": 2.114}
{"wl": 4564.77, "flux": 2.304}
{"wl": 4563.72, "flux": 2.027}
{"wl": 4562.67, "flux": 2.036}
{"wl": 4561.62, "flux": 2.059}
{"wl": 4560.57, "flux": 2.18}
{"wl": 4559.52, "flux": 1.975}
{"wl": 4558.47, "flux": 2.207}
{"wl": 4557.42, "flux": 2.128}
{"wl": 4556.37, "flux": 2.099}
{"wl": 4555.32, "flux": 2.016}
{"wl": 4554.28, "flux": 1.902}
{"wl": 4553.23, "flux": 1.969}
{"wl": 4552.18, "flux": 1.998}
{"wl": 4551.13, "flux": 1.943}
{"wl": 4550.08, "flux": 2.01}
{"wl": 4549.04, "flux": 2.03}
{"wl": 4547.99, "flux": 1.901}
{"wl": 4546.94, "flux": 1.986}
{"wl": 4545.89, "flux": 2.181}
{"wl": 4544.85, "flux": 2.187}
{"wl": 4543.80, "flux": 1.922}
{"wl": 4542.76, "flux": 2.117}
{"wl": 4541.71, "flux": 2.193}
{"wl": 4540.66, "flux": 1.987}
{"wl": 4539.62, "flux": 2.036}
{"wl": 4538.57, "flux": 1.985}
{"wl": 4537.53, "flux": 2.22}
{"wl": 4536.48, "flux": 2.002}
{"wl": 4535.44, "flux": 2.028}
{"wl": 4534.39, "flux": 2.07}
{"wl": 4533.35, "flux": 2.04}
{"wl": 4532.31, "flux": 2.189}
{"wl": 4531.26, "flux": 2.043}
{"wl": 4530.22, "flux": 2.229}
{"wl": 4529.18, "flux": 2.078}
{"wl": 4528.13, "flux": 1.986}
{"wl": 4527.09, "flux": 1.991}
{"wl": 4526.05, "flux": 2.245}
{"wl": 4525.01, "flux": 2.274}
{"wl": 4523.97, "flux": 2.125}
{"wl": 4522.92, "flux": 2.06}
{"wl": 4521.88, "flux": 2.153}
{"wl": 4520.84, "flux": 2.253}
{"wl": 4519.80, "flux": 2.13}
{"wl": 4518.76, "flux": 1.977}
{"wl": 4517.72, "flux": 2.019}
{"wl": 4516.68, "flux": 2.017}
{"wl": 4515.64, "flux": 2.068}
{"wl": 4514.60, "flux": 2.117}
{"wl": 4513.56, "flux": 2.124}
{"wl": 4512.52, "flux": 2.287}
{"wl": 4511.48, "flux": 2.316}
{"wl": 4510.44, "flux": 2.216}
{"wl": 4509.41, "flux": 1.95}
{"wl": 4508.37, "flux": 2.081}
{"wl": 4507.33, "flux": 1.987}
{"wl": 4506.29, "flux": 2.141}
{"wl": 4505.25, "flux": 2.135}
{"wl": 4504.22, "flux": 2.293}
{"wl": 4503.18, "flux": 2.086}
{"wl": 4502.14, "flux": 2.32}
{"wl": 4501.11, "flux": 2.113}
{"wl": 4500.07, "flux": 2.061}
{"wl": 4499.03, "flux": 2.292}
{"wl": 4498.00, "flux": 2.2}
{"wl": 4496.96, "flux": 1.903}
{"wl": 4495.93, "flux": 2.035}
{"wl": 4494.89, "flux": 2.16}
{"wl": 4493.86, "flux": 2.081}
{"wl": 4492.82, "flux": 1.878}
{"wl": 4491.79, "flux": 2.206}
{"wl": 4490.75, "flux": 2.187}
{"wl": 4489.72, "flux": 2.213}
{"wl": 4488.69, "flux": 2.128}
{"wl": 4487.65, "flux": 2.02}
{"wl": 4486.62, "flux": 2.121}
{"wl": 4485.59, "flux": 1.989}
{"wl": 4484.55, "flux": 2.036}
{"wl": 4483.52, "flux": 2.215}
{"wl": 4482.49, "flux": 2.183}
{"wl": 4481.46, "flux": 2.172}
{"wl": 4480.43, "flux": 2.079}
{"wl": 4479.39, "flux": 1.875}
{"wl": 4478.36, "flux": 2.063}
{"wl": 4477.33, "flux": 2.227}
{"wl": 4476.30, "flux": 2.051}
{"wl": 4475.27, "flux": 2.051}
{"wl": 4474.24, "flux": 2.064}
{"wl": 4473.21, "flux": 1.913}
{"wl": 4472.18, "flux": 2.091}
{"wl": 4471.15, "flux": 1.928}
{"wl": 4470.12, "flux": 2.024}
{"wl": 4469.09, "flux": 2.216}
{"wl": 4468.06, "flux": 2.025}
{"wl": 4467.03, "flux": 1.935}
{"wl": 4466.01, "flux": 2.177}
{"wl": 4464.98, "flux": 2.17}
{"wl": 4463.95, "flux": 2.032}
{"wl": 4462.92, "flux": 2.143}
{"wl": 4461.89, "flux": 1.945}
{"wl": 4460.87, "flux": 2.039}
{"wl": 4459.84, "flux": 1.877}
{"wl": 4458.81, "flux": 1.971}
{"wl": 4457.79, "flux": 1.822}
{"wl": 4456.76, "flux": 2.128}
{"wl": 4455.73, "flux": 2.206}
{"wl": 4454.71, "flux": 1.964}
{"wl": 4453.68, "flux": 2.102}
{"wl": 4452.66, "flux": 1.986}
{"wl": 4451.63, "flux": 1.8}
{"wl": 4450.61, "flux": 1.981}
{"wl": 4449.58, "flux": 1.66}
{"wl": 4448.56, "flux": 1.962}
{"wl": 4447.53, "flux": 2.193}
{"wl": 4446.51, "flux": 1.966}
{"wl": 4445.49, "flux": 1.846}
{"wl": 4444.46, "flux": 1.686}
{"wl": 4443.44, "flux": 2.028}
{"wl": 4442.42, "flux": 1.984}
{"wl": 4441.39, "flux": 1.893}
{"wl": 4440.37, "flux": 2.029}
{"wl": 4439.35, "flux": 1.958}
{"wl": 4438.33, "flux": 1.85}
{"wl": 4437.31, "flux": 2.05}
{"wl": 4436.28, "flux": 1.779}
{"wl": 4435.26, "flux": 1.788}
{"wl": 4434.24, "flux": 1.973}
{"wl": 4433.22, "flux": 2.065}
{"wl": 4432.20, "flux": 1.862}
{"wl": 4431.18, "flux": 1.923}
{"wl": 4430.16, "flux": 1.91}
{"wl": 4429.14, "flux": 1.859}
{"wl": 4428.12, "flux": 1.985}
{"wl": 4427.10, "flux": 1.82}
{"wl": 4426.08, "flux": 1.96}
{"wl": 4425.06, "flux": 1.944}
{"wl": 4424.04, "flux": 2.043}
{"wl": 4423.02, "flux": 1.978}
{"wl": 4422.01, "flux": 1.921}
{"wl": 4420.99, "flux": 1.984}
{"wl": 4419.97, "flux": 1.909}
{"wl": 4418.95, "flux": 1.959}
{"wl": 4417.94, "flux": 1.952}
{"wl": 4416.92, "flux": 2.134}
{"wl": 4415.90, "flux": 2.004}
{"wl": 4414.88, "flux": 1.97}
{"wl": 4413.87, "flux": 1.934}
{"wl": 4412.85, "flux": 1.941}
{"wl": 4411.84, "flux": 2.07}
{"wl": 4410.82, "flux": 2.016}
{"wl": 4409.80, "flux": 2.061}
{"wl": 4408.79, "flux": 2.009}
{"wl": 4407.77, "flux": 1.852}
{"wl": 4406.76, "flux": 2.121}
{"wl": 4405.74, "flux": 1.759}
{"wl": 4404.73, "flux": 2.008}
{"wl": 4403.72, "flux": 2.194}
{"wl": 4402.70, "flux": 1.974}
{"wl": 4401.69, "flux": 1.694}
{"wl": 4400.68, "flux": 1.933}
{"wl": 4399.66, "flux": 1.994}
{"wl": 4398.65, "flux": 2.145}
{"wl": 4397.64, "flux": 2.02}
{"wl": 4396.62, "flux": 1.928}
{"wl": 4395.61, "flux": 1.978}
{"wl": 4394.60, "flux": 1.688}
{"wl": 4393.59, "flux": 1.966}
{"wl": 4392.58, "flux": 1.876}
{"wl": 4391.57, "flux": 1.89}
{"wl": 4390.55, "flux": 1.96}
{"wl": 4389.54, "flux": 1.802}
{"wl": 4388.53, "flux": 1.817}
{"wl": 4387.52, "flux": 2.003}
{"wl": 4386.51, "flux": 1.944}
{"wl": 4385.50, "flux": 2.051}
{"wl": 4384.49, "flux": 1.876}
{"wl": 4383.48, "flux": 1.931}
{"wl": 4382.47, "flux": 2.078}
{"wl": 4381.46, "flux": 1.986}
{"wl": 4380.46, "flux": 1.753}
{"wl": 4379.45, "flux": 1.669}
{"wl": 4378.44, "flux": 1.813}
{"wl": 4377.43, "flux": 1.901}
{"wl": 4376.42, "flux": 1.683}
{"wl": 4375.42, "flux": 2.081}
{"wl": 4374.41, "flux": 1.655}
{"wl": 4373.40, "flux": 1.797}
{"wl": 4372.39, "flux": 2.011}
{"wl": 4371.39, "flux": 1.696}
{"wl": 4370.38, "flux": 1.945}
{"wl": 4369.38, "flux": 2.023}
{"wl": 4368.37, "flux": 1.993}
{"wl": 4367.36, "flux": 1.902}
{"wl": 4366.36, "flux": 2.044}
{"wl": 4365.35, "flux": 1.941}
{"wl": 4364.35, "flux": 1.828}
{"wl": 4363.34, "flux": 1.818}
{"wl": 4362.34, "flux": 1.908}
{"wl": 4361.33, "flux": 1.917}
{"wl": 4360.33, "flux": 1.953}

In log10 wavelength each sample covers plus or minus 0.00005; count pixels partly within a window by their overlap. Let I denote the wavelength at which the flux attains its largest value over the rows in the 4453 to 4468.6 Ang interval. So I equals 4455.73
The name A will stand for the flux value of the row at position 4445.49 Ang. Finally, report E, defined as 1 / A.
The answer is 0.542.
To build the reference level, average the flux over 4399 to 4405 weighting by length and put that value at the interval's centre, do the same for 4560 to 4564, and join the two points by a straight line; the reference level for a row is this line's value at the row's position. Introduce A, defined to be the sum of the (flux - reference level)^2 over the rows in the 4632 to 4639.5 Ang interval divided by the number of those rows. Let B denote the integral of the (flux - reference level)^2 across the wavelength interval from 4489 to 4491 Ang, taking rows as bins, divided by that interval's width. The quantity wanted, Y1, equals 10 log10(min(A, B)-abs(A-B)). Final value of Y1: -22.7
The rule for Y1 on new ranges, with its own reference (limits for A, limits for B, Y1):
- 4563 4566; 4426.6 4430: -20.1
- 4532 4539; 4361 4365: -21.3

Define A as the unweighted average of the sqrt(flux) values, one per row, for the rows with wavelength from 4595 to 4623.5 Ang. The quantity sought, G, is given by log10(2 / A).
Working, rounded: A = 1.41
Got 0.153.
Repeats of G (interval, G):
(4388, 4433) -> 0.156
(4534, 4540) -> 0.145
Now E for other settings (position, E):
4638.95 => 0.528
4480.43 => 0.481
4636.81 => 0.484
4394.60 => 0.592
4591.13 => 0.472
